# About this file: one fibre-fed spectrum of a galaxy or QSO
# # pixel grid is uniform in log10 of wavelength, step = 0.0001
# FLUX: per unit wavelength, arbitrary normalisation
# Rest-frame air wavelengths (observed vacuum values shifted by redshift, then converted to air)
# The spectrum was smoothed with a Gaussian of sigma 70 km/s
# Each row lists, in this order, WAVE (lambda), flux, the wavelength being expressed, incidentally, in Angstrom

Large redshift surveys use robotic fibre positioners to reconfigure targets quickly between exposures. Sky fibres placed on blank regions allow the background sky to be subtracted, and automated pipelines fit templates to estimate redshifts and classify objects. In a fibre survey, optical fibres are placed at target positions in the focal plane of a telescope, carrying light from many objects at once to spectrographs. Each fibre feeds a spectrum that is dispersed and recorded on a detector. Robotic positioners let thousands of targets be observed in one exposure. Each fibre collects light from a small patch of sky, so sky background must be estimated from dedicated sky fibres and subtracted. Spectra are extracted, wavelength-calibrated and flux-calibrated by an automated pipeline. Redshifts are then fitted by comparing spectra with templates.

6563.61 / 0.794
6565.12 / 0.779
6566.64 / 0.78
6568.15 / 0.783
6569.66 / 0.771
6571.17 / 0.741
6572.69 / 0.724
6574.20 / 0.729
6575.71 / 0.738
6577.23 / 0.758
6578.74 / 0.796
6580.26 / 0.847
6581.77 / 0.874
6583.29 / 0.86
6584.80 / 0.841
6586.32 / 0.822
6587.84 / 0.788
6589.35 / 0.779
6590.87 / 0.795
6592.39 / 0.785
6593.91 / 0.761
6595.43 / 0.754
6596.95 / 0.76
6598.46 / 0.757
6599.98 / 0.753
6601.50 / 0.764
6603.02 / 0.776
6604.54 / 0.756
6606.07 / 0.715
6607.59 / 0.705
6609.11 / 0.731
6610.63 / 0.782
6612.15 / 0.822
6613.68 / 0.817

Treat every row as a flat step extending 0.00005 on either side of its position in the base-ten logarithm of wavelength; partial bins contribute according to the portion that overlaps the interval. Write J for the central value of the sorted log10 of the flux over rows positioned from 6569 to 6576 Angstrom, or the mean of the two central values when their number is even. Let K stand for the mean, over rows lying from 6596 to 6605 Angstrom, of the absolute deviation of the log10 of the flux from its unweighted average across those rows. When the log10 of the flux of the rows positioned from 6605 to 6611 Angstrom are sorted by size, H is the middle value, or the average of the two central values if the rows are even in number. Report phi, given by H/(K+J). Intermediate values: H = -0.141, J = -0.132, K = 0.0034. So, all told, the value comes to 1.10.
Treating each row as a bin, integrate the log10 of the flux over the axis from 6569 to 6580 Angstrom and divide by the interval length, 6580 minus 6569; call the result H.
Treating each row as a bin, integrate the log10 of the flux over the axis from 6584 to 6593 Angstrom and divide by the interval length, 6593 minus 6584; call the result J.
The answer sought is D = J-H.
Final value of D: 0.026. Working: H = -0.122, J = -0.096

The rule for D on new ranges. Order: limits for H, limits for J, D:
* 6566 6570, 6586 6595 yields 0.004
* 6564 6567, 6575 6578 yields -0.019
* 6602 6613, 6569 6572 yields 0.000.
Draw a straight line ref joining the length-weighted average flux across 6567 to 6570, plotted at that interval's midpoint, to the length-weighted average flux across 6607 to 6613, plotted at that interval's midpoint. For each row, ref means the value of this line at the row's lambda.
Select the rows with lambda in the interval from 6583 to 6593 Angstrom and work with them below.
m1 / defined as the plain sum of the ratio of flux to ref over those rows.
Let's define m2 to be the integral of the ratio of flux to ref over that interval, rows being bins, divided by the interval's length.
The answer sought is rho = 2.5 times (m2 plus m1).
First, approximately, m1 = 7.3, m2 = 1.048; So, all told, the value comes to 21.0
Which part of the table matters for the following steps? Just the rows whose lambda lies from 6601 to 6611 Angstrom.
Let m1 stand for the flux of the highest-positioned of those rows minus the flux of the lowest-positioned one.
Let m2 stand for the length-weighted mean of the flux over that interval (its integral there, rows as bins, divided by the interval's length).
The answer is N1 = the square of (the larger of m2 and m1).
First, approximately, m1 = 0.018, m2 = 0.745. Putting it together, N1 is 0.55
